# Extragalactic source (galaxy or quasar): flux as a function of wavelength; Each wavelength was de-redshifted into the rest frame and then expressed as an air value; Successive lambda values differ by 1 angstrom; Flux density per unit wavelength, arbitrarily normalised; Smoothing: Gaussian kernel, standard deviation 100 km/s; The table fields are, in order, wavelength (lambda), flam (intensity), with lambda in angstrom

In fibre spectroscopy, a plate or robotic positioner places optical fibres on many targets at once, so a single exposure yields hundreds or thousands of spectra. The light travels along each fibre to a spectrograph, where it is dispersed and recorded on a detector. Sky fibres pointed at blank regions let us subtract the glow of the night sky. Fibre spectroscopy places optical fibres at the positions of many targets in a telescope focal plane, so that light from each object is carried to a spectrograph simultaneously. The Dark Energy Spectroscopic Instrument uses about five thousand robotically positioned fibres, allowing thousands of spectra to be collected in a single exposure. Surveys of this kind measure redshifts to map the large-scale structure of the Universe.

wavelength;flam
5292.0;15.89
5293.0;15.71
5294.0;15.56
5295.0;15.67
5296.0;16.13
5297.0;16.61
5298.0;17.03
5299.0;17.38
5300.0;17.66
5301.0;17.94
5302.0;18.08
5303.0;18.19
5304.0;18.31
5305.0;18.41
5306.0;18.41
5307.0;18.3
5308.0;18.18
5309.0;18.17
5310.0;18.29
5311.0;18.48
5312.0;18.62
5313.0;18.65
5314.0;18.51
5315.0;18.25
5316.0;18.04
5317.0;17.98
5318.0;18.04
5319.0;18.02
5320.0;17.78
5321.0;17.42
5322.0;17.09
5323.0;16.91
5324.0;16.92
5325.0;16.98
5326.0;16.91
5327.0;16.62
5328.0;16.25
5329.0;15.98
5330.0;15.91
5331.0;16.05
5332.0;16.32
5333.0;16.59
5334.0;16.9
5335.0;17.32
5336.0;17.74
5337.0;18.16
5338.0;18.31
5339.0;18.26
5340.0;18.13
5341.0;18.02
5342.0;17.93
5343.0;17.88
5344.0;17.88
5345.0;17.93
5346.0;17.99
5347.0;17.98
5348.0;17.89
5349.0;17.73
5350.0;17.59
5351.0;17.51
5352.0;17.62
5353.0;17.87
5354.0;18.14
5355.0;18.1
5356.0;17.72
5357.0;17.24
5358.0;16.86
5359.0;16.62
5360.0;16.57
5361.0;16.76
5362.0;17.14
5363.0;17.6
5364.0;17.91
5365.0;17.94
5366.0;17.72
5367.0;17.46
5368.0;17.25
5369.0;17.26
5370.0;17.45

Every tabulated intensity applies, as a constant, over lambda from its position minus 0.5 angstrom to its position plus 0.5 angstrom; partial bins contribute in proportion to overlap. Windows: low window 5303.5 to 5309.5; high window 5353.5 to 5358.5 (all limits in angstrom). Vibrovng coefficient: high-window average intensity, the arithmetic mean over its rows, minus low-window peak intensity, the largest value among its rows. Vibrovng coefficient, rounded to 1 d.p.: -0.8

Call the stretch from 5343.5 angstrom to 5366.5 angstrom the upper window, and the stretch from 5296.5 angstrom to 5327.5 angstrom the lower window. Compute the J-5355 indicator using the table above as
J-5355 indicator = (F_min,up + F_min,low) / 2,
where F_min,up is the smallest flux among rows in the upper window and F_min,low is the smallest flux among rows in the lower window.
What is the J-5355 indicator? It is 16.6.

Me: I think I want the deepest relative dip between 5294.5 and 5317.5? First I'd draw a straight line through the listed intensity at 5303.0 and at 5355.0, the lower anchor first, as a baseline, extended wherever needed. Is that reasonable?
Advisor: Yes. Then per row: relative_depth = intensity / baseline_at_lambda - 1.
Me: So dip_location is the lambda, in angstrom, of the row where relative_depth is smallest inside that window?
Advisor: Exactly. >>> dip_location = 5295.0 angstrom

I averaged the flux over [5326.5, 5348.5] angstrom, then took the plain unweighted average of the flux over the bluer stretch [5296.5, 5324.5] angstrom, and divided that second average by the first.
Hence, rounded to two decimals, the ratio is 1.03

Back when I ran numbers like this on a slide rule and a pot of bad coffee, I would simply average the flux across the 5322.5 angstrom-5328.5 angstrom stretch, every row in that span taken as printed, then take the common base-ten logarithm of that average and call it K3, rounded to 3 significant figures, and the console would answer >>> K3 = 1.22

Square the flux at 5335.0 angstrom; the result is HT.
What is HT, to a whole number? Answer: 300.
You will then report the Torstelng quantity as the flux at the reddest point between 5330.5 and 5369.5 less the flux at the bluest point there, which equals 1.2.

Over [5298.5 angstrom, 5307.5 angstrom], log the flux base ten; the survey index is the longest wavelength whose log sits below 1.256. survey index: 5301.0 angstrom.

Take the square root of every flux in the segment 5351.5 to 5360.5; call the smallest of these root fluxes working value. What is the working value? 4.07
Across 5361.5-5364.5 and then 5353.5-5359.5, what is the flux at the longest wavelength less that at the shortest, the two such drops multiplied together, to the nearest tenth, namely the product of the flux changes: -1.2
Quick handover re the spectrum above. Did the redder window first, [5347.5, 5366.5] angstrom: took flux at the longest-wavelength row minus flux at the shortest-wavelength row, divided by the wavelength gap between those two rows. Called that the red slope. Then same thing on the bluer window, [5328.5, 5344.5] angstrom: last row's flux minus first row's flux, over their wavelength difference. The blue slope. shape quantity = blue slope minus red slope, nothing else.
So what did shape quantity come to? 0.14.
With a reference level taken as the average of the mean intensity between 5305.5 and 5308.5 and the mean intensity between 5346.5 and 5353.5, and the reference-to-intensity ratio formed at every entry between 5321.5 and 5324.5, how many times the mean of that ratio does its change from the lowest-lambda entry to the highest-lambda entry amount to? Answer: 0.010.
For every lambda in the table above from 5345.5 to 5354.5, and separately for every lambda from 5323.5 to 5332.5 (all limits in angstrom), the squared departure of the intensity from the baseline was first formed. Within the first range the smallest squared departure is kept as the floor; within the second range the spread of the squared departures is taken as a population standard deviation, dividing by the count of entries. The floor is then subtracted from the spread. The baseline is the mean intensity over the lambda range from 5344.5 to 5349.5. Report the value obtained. 1.17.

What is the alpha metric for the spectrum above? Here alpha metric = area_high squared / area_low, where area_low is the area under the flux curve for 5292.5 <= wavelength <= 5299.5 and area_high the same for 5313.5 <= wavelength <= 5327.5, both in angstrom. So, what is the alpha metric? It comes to 528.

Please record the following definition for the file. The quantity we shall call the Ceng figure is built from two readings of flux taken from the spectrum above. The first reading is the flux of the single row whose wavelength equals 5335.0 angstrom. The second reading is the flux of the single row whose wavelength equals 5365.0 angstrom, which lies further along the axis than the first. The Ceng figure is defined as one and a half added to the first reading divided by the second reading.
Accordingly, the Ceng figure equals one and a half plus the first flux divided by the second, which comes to 2.47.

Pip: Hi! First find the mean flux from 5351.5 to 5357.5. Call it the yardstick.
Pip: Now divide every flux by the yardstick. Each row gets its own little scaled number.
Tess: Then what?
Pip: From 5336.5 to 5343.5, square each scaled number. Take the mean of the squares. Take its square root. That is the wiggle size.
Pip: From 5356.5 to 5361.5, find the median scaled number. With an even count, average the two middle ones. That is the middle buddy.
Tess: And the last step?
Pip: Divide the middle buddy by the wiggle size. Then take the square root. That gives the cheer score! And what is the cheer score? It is 0.96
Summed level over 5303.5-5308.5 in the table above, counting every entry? 91.6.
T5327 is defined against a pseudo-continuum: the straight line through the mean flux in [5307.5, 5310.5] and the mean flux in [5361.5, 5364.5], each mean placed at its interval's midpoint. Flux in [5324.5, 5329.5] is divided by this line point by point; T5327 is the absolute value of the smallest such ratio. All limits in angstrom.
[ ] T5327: 0.89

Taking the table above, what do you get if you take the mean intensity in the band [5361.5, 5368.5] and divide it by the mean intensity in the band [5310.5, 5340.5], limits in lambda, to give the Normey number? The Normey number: 1.01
